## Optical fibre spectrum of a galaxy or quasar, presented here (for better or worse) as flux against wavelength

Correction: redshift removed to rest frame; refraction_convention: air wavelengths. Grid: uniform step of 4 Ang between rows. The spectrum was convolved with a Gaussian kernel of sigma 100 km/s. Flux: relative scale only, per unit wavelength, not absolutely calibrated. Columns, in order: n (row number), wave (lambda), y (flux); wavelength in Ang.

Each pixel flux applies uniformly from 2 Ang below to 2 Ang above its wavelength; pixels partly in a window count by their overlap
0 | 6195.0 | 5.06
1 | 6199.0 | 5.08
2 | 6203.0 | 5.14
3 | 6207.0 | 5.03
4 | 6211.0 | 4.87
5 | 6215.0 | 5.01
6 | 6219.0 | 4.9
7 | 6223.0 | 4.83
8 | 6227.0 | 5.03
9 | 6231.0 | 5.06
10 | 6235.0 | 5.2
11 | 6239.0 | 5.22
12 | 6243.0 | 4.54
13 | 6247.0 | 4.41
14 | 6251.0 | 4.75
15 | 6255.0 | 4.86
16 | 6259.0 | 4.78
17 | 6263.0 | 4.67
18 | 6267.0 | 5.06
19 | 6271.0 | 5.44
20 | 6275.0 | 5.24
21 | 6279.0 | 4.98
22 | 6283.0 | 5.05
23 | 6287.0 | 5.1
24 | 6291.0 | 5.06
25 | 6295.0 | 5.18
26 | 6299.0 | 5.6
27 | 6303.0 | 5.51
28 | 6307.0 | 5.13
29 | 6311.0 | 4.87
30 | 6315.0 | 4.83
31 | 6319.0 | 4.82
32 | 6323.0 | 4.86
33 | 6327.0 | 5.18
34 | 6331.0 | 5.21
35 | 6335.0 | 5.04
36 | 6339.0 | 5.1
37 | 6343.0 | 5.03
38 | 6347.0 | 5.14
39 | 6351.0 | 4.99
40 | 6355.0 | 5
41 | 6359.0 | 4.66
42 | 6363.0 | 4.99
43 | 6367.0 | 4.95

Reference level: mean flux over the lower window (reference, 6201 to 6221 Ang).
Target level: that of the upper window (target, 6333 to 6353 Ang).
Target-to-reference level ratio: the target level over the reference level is 1.01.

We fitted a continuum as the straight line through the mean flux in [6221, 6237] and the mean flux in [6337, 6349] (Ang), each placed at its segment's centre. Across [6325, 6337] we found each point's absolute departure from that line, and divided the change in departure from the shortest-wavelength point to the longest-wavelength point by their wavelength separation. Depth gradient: -0.0066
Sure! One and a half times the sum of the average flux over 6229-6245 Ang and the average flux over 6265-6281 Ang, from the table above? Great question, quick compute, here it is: 15.3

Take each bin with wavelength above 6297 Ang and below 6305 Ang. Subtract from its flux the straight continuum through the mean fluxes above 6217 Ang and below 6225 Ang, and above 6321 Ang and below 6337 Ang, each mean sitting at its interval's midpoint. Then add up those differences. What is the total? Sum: 1.1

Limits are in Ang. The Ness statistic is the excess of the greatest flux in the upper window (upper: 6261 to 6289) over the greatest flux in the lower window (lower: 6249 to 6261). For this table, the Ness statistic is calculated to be 0.6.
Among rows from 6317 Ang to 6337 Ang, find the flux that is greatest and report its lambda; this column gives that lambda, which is 6331.0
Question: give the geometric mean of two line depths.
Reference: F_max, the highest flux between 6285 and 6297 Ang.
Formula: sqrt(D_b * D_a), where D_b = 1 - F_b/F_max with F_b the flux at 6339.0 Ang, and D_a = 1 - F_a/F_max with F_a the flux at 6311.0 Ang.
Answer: 0.0304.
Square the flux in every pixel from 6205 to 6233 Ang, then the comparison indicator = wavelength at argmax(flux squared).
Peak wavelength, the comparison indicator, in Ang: 6231.0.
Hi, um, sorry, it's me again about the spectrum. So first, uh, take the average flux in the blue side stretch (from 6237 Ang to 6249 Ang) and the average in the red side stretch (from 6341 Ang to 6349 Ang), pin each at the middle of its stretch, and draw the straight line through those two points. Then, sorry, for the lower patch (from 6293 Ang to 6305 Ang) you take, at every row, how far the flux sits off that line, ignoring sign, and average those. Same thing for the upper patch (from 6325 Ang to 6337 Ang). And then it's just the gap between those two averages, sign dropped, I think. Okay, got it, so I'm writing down 0.39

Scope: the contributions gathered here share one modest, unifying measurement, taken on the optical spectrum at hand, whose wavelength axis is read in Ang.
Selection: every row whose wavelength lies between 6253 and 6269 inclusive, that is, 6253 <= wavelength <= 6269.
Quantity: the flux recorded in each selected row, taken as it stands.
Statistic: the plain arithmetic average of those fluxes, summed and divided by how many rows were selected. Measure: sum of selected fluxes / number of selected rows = 4.84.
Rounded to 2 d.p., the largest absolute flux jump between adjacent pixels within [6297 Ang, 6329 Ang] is 0.38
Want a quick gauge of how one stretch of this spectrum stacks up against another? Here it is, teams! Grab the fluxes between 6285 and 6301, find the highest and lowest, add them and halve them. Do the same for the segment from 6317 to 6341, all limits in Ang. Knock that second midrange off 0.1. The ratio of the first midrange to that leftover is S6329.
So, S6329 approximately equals -1.08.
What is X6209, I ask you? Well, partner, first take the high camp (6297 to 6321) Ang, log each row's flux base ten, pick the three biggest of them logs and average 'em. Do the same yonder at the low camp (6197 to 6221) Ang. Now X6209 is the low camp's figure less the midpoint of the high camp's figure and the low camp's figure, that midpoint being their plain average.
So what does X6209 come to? -0.014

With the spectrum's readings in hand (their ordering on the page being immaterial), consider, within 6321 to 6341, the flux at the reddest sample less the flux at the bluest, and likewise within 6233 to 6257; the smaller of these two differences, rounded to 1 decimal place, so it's -0.3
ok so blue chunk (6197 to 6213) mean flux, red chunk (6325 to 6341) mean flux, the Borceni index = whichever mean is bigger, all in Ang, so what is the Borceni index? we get 5.13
